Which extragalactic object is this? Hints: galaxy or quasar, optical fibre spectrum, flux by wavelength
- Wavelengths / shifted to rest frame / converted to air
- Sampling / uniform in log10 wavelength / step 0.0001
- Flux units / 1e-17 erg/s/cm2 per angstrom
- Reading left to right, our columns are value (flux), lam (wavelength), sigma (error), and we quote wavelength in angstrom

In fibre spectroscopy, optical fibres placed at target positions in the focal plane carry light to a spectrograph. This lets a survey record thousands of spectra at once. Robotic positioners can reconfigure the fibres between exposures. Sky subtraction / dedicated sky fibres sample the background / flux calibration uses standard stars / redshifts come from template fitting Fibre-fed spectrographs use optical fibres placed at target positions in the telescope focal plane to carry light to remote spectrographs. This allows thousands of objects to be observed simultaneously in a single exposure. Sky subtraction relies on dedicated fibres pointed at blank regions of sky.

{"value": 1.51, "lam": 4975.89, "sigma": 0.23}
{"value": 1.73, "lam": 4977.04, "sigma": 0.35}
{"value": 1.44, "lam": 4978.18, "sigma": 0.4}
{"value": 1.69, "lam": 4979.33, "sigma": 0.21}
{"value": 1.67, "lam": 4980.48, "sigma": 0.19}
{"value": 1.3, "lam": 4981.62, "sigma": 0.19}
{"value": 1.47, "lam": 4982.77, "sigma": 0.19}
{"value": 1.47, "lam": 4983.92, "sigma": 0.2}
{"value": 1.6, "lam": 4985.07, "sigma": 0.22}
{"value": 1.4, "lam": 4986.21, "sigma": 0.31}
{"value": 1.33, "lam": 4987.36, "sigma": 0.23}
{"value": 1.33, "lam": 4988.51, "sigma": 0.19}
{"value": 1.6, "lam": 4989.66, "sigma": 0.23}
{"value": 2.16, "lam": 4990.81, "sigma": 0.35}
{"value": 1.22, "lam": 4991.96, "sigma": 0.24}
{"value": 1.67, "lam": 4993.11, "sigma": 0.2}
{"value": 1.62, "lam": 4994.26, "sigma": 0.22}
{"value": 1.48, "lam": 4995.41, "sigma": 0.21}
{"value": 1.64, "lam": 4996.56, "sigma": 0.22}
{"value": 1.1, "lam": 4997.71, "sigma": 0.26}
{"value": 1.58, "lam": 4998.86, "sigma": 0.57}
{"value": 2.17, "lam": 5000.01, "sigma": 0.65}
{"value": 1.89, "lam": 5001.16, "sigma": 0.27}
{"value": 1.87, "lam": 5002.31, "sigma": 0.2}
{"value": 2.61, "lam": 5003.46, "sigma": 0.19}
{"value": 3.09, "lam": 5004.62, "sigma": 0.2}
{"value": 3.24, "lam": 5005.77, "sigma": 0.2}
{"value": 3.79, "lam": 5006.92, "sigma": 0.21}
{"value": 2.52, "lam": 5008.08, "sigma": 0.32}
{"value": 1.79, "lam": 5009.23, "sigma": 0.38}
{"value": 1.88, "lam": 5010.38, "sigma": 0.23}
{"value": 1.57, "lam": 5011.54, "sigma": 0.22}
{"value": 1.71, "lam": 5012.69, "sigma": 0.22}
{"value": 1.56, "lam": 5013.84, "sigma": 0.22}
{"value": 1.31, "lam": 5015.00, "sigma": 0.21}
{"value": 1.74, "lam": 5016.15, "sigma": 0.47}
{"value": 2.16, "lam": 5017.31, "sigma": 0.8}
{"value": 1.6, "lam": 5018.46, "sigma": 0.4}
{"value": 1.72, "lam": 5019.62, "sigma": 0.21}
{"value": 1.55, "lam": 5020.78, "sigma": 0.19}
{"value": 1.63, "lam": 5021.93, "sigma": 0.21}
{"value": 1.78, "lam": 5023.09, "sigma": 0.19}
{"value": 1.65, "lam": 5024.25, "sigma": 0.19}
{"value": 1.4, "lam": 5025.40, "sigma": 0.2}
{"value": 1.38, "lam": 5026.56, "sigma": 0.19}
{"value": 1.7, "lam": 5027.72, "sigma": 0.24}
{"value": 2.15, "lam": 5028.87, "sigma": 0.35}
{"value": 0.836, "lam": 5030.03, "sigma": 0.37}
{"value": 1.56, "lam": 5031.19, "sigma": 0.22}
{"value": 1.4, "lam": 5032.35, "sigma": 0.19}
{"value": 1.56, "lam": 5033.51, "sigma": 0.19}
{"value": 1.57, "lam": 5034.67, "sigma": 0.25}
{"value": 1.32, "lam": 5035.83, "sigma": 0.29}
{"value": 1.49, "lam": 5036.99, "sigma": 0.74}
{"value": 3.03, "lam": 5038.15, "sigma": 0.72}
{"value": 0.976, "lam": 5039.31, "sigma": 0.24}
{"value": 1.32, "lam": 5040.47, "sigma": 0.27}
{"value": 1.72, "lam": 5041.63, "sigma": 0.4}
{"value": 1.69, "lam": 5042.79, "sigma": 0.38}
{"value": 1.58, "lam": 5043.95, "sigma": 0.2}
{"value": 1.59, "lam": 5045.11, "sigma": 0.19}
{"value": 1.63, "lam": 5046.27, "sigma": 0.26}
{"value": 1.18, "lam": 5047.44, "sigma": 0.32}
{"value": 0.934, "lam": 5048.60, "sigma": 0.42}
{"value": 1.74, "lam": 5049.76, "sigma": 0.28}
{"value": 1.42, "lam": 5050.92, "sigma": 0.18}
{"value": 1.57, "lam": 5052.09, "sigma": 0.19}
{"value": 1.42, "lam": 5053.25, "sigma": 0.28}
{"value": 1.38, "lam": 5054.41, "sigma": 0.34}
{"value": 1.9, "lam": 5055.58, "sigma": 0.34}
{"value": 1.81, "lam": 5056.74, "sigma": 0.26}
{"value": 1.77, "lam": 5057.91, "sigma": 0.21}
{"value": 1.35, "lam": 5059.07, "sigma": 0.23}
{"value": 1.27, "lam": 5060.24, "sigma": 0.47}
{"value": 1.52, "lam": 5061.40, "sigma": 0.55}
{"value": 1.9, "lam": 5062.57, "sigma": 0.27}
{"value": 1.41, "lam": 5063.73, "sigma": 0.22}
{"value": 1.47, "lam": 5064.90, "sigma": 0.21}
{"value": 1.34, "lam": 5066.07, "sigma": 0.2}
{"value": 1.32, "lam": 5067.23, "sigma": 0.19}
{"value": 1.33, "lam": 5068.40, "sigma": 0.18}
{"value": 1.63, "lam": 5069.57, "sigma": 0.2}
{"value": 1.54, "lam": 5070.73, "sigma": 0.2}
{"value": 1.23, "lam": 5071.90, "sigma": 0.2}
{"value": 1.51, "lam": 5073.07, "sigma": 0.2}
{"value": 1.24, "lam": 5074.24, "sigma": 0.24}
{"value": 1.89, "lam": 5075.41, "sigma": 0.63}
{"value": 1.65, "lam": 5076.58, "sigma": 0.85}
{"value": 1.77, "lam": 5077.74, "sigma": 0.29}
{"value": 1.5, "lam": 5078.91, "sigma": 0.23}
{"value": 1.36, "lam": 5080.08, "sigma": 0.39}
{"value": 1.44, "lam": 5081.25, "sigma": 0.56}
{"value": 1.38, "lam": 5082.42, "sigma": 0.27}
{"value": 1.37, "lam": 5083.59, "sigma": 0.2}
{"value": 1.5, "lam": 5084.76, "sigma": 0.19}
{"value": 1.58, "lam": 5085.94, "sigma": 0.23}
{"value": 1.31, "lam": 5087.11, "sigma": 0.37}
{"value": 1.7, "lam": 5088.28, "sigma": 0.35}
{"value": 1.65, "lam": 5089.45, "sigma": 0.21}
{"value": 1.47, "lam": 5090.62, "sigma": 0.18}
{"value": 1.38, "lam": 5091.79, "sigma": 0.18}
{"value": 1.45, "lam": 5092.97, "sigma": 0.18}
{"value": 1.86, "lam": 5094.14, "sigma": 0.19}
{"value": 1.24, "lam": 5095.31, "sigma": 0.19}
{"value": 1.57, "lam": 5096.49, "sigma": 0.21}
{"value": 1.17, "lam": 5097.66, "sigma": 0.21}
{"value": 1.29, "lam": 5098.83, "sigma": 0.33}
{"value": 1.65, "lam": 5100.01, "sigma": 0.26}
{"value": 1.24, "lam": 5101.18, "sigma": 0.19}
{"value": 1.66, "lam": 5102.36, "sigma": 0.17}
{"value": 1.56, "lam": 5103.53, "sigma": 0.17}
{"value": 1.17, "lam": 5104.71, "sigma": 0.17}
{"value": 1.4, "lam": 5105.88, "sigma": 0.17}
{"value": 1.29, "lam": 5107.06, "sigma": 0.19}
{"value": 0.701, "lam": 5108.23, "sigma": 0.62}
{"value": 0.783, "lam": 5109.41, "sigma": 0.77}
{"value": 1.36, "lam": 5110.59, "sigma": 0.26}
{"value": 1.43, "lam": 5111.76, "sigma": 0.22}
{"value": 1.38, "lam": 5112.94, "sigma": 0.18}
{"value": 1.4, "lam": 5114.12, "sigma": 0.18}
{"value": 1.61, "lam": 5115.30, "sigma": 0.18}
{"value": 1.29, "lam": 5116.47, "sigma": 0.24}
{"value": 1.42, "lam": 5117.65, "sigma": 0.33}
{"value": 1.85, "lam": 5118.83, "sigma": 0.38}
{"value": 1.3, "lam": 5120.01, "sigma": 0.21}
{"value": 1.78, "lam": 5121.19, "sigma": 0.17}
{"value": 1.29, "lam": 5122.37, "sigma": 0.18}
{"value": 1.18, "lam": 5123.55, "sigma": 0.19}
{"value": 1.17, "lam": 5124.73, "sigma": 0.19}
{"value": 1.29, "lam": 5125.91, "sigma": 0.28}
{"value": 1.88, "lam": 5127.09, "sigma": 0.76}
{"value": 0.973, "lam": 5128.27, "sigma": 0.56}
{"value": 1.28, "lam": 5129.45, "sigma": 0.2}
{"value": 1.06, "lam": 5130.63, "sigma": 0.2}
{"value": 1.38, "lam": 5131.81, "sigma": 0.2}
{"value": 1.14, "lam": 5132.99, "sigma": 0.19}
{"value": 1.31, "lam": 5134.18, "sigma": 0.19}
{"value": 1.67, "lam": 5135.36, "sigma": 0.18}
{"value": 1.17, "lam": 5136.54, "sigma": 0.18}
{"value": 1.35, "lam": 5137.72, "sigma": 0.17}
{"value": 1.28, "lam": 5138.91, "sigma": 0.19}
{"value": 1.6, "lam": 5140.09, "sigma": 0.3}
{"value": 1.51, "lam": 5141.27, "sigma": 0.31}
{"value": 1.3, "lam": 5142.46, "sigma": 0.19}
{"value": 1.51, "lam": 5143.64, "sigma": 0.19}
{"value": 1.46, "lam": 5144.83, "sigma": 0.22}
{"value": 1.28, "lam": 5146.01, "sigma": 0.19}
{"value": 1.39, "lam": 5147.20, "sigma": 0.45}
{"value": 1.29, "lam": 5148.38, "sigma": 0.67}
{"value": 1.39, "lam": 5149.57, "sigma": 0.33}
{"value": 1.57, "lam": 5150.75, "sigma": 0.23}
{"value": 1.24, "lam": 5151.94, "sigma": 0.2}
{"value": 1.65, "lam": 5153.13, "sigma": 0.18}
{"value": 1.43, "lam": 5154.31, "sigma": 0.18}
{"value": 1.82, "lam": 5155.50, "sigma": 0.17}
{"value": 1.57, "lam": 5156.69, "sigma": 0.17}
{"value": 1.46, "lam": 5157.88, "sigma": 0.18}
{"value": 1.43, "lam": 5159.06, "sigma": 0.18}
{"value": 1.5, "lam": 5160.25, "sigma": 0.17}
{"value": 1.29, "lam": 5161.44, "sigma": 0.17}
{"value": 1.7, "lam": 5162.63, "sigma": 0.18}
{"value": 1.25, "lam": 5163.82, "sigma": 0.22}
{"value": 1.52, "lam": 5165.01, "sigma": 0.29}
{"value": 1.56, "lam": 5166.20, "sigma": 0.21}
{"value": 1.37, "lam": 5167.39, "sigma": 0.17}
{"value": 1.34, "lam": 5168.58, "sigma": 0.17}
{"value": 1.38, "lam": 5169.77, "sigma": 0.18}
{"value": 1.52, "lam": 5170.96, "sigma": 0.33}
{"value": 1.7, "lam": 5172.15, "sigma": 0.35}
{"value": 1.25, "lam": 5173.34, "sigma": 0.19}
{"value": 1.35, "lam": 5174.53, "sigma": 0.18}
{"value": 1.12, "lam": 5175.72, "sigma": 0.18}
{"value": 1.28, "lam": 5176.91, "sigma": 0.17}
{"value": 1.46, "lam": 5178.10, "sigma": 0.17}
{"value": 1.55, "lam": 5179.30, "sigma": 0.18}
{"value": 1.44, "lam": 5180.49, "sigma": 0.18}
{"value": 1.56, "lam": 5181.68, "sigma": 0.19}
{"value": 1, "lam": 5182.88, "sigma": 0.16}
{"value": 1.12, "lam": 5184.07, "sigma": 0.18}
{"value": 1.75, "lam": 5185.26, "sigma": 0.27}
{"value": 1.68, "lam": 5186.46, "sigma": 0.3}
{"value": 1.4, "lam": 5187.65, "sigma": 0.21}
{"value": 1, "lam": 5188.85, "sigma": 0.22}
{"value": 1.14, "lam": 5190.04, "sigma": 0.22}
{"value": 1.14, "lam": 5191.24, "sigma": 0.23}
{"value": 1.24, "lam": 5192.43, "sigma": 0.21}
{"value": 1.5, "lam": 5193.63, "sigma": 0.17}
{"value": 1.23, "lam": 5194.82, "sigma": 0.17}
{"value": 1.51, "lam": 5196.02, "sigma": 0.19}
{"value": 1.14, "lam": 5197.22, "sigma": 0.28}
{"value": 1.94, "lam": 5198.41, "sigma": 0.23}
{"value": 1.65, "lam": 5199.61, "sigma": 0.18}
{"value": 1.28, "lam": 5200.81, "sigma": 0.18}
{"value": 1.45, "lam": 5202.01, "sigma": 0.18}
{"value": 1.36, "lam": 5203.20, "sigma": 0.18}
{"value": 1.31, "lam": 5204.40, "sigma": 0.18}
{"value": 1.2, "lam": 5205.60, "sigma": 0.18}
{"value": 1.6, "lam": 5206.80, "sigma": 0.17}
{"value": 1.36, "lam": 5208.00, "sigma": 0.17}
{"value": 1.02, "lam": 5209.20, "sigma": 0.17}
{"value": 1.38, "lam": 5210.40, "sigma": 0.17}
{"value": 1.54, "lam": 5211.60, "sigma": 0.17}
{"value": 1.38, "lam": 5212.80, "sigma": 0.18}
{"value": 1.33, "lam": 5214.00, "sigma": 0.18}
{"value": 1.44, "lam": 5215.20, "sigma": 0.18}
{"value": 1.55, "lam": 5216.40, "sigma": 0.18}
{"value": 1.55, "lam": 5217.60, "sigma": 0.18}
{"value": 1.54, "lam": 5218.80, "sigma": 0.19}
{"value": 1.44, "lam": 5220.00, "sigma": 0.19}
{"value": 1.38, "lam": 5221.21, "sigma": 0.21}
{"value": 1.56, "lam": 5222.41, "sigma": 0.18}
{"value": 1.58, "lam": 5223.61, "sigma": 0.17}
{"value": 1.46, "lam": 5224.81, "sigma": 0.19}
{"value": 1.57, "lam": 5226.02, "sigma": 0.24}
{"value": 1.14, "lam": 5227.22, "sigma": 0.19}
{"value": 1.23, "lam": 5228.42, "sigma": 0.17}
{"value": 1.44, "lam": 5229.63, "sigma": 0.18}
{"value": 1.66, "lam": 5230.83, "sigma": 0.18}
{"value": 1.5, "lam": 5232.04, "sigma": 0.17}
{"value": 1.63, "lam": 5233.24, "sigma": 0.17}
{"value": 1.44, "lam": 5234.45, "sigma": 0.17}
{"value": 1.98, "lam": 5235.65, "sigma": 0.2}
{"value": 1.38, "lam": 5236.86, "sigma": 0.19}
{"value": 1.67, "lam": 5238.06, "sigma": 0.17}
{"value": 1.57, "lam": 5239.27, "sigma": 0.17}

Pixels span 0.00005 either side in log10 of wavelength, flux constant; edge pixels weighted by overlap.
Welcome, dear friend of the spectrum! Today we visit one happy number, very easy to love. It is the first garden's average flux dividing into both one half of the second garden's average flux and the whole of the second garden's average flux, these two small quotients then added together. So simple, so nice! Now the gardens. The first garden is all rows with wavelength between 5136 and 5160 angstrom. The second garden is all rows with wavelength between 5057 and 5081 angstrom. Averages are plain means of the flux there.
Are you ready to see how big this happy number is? 1.57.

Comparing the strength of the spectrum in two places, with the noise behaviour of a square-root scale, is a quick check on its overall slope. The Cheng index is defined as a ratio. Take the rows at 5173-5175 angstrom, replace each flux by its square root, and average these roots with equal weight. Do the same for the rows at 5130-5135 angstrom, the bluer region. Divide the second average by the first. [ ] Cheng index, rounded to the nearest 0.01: 0.97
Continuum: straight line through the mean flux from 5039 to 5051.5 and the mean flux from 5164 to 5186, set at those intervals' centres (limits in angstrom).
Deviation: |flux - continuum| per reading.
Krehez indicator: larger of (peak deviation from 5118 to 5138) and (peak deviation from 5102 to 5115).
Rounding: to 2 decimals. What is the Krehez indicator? 0.72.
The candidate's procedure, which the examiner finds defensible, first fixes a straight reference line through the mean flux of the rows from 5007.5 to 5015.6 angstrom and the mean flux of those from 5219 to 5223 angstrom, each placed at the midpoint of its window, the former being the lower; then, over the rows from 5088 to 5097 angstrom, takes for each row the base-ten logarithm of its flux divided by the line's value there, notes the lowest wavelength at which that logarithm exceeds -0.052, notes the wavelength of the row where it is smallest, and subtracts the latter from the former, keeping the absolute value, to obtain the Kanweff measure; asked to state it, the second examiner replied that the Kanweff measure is 7.0 angstrom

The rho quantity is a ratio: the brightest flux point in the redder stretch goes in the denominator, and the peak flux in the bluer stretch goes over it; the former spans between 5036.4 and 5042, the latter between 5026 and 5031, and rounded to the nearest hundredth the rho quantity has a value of 0.71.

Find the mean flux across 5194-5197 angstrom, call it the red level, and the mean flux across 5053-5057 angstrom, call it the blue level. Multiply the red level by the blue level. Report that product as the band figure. 2.2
